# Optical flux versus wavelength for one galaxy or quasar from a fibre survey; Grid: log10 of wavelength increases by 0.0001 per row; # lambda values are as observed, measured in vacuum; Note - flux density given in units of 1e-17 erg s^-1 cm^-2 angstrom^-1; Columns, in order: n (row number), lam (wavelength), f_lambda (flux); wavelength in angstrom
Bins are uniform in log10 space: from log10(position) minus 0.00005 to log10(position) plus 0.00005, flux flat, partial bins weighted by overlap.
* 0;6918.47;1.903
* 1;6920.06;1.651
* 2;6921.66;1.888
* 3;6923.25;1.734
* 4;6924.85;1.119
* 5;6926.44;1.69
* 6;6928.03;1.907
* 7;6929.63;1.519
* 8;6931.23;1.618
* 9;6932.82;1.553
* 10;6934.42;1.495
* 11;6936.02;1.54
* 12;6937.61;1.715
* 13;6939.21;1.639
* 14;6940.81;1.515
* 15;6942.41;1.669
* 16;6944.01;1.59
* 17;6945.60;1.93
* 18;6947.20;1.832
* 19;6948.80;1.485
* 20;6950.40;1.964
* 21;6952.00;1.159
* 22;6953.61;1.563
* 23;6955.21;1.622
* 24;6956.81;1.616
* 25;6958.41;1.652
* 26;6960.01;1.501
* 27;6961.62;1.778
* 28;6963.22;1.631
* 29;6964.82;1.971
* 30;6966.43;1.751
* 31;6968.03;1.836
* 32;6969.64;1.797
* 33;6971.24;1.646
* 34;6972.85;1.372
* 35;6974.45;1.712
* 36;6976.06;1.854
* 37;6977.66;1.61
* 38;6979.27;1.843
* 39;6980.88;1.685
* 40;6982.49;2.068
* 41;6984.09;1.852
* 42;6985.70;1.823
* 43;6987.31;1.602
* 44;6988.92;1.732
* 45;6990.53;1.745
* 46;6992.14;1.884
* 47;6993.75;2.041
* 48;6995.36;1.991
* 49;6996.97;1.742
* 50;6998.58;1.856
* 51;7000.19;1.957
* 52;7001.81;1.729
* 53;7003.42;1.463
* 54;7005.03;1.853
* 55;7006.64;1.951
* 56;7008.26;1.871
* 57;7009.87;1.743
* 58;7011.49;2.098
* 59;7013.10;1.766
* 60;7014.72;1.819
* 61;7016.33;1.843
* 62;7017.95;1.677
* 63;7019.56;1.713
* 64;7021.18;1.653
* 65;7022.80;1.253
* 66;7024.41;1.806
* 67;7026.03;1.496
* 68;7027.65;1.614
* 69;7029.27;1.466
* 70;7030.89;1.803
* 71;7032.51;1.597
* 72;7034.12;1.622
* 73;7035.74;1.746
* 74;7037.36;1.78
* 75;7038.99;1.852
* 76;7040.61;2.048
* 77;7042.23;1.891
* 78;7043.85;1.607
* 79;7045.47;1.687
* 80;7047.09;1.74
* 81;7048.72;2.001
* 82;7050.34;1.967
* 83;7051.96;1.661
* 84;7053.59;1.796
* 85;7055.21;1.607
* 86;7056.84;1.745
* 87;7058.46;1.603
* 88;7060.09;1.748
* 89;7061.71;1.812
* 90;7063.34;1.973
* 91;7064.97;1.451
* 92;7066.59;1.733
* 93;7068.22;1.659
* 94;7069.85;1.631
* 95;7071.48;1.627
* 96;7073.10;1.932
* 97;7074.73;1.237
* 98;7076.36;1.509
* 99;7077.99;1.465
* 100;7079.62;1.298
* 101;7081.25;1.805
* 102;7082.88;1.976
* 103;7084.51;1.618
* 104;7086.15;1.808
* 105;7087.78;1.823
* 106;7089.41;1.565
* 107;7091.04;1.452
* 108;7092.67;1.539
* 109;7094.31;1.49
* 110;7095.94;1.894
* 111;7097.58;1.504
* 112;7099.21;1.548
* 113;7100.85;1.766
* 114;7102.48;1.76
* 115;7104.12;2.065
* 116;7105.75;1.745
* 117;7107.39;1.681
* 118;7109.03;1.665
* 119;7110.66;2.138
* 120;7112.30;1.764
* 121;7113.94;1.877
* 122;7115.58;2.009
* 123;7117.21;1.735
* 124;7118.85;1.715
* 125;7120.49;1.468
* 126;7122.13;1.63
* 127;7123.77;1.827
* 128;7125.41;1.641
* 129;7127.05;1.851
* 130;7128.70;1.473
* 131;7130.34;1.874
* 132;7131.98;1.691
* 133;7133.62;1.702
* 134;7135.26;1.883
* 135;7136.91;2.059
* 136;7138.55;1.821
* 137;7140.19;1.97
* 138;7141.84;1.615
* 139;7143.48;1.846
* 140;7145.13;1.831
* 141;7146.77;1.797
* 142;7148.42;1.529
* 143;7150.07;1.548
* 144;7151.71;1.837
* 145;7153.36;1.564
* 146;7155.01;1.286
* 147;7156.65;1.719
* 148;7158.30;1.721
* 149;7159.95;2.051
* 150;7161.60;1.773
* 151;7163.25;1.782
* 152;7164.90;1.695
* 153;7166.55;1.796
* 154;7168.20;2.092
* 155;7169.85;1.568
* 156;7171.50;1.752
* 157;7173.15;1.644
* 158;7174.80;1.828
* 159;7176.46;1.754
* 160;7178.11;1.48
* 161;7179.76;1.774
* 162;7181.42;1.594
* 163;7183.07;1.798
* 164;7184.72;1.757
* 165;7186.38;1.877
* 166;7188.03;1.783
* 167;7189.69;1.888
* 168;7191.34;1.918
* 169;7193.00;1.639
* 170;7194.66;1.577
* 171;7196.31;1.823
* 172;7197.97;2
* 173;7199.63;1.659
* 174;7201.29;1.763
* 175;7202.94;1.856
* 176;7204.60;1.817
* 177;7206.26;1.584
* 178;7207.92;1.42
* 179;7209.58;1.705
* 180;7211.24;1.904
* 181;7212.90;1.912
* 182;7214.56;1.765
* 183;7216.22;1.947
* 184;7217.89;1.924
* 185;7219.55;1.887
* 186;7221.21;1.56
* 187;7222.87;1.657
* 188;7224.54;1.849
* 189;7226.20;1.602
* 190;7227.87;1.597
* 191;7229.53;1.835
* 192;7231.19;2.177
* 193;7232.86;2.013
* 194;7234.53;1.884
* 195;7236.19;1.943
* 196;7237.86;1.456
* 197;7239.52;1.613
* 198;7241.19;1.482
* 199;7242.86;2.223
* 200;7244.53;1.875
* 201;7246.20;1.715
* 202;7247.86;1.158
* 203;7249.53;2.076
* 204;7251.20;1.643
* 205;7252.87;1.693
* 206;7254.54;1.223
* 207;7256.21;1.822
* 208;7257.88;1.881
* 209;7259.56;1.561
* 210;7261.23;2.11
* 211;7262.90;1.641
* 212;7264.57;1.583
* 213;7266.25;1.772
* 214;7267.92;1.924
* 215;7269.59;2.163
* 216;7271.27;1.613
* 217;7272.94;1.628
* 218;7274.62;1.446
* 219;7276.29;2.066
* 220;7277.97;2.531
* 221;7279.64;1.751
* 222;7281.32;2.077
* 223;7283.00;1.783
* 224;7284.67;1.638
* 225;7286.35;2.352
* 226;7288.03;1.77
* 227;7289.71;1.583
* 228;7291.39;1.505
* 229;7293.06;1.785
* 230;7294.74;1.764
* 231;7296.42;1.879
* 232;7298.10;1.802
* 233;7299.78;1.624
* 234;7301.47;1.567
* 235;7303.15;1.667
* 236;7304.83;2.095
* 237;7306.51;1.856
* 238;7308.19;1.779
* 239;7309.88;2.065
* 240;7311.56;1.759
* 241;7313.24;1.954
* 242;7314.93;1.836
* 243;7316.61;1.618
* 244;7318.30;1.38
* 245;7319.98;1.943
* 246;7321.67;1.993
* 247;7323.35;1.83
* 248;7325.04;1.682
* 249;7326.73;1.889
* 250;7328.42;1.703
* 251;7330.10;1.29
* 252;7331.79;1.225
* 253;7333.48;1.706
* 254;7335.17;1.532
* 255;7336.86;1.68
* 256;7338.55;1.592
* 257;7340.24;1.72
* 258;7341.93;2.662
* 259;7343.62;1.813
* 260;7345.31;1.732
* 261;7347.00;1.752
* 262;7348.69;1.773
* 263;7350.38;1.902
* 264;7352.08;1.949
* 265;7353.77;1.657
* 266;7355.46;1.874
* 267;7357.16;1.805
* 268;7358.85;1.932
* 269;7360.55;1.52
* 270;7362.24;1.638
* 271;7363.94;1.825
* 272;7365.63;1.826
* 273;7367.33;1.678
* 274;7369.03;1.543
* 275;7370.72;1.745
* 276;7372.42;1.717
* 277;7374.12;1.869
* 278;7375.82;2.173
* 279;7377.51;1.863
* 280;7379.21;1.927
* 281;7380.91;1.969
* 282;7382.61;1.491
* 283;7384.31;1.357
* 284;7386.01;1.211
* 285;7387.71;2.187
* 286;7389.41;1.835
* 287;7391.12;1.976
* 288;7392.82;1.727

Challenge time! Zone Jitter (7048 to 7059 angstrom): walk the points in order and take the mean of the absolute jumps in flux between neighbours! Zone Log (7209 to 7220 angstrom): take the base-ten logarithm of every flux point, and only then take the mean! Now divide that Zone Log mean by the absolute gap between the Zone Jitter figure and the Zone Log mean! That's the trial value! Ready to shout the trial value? 2.4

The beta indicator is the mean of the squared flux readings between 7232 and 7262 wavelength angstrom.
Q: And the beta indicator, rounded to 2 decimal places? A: 3.12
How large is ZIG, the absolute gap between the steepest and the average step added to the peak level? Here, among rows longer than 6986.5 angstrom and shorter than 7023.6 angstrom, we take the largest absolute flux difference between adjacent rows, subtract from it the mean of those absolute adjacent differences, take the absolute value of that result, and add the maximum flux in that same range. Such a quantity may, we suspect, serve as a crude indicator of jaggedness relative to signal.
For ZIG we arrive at 2.3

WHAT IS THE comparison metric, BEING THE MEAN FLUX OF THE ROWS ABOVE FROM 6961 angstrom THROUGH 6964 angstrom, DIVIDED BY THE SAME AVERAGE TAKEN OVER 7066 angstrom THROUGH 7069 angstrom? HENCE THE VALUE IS 1.01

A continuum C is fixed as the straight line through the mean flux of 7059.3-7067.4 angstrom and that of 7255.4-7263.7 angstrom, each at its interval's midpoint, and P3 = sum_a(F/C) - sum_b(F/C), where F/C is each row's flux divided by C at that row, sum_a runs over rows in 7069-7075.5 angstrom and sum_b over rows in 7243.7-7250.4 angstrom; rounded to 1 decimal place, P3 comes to -0.1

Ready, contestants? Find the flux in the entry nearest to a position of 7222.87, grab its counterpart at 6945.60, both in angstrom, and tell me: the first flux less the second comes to -0.27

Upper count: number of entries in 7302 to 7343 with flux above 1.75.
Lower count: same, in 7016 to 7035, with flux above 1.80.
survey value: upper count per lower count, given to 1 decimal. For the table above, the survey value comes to 4.0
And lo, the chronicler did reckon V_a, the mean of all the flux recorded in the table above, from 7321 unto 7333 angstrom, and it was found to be 1.66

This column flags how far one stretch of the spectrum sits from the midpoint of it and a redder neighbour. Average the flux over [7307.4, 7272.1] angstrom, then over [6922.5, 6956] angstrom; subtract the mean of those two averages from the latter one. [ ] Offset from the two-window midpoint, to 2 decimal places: -0.10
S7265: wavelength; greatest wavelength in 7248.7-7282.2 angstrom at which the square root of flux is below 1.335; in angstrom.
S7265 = 7279.64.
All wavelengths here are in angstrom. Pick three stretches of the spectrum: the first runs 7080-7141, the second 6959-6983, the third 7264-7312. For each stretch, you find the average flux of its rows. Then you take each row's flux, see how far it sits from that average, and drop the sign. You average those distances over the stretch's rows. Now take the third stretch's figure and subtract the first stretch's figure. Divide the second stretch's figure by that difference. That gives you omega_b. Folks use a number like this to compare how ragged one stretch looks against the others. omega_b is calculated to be 2.8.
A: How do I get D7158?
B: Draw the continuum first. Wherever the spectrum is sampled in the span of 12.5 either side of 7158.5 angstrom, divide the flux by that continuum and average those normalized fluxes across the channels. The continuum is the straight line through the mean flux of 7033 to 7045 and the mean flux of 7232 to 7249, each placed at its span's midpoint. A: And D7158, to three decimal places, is 0.976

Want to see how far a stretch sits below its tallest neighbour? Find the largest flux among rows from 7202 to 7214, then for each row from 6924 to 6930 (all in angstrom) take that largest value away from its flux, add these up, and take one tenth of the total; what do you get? -0.14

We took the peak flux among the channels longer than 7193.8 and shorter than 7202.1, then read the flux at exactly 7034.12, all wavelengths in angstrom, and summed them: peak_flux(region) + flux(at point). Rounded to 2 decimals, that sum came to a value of 3.62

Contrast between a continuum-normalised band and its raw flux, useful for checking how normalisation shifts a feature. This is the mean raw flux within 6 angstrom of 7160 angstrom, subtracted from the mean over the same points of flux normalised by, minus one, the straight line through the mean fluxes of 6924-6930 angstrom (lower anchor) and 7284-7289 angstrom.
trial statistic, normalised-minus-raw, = -1.76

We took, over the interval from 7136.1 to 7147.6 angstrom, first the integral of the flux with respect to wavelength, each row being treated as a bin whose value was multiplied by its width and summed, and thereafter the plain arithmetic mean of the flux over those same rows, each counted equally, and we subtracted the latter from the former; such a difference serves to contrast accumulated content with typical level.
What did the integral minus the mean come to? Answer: 19.4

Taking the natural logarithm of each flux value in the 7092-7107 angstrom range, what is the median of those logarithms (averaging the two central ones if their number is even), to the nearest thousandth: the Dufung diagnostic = 0.557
